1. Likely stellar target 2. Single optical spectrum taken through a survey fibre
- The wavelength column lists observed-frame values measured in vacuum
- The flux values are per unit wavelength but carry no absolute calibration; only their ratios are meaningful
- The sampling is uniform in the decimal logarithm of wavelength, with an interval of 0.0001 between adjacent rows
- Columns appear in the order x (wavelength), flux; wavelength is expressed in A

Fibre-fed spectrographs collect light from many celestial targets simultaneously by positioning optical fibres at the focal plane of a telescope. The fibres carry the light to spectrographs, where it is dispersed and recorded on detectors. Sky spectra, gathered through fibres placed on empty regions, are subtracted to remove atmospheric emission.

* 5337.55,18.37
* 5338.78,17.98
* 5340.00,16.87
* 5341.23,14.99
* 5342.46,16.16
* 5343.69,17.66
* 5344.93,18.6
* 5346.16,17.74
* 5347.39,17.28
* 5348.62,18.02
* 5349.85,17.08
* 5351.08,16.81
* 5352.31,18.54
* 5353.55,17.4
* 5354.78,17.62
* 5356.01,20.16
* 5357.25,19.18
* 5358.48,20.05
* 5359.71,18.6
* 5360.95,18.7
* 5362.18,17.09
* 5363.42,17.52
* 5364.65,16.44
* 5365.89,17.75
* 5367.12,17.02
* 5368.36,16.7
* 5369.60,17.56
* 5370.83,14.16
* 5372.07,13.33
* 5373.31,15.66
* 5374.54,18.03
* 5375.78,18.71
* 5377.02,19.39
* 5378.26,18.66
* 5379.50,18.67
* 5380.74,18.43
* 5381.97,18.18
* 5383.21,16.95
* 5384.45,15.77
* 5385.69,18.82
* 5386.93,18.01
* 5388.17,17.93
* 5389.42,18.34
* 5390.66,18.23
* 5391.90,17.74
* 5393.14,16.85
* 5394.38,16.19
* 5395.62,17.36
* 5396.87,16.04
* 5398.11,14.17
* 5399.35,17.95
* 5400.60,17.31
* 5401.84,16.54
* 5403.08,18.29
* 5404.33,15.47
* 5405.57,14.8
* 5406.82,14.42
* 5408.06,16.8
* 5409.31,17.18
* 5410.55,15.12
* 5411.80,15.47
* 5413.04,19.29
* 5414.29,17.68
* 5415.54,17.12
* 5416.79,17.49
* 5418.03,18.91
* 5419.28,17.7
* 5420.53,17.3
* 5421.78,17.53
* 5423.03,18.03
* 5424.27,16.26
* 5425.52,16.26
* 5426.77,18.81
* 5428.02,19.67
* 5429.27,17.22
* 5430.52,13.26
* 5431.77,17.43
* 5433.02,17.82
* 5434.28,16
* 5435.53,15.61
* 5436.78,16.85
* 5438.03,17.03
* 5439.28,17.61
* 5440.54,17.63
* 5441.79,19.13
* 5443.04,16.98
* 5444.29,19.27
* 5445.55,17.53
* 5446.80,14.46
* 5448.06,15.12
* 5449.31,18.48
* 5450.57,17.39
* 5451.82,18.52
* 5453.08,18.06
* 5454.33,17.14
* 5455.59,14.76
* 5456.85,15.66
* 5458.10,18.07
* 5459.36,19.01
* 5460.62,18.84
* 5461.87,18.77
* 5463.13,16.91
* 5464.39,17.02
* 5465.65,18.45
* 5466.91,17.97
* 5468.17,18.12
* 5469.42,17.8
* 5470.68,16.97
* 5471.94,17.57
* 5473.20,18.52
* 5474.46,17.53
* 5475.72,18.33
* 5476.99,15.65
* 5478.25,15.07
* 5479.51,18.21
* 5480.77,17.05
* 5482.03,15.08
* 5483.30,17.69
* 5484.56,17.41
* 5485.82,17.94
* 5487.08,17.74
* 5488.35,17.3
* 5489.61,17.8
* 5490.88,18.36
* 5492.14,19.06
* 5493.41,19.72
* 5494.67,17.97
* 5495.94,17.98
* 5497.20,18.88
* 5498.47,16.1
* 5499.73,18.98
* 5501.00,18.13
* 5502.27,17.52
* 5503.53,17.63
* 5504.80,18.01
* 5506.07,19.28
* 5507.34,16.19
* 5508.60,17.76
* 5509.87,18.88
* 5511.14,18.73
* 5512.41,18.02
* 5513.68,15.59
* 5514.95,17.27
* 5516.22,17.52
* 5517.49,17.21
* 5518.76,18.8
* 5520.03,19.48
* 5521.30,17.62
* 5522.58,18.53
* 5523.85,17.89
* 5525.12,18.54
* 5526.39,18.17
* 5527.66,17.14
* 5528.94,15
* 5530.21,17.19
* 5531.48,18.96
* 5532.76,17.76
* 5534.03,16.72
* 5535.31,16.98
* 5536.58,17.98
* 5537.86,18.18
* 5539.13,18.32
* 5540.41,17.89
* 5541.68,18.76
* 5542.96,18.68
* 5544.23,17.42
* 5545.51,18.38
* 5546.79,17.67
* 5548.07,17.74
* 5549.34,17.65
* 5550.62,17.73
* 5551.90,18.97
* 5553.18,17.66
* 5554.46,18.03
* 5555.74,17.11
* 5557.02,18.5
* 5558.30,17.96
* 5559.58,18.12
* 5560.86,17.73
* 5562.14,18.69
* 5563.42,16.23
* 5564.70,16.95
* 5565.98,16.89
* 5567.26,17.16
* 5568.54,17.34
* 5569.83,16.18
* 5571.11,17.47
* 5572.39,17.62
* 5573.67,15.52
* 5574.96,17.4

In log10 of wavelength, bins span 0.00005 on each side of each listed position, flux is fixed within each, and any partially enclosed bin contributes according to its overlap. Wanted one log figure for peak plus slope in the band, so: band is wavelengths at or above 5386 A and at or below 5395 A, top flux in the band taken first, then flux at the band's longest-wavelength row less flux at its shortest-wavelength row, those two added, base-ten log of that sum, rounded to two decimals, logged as 1.22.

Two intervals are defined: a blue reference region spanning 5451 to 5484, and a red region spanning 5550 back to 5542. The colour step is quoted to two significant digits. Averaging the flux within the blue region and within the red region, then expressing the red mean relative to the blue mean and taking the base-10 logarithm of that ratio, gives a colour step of 0.013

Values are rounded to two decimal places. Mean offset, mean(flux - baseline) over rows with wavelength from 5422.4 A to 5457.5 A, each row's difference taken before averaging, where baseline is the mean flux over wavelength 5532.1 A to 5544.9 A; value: -0.80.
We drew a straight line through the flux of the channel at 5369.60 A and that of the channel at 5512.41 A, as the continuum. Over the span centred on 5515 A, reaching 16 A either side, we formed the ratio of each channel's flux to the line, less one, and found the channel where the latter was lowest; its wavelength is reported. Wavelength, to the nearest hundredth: 5528.94 A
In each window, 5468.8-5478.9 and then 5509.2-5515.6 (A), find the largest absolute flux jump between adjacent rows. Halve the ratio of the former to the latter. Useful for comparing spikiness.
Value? 0.55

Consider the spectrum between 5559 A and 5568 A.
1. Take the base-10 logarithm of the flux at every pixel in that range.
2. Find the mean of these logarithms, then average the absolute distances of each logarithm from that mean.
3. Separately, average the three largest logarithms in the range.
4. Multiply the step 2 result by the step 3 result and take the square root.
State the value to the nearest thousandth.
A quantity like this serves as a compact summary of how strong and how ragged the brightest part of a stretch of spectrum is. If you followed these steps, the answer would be 0.145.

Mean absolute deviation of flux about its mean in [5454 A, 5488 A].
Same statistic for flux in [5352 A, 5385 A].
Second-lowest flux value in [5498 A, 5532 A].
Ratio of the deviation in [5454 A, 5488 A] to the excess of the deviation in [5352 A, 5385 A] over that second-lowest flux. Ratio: -0.064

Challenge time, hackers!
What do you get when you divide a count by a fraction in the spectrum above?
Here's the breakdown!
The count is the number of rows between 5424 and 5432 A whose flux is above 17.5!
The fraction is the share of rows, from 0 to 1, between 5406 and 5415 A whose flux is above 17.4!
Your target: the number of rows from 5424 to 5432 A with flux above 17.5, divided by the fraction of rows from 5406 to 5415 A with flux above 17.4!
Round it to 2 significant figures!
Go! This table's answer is 7.0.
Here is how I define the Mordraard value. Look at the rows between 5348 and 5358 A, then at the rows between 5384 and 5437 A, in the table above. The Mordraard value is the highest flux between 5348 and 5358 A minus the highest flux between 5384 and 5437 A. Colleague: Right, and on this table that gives 0.5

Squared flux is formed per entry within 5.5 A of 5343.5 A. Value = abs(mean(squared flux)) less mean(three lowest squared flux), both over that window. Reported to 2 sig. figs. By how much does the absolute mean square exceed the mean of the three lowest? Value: 42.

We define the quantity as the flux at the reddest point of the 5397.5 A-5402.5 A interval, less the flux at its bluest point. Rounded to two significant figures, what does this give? 2.4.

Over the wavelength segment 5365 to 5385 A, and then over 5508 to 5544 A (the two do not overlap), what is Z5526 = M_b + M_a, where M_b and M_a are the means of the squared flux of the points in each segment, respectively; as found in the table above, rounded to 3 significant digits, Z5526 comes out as 617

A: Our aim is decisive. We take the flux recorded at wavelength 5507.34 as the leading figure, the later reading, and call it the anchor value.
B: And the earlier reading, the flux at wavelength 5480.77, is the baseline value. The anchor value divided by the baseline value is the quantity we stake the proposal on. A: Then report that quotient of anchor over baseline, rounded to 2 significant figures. 0.95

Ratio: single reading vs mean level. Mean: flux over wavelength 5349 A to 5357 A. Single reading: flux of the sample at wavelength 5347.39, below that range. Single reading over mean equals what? 0.96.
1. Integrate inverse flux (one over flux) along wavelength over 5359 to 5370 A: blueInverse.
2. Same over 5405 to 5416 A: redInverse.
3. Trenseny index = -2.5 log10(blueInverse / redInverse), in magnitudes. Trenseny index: 0.08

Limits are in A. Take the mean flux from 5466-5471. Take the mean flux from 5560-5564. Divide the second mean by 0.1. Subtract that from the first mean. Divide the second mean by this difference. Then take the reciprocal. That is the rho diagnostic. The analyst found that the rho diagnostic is -8.99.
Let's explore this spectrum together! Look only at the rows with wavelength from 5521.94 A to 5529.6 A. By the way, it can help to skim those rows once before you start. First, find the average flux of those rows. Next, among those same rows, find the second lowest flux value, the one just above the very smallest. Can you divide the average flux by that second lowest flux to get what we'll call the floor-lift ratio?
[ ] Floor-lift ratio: 1.02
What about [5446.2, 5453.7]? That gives 1.12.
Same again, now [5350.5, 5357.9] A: 1.05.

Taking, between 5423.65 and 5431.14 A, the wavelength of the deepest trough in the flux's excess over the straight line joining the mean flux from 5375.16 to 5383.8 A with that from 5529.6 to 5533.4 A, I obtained 5430.52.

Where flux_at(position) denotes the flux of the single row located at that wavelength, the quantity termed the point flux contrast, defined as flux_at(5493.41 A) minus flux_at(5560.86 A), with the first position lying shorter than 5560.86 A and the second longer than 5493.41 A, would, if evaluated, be 2.0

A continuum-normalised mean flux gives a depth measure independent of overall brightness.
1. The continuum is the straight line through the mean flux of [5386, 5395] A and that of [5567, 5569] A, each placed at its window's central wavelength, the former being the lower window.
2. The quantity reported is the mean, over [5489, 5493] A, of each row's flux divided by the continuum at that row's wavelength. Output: 1.06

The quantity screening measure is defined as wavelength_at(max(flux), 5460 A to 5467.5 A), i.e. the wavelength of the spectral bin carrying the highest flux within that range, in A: 5460.62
